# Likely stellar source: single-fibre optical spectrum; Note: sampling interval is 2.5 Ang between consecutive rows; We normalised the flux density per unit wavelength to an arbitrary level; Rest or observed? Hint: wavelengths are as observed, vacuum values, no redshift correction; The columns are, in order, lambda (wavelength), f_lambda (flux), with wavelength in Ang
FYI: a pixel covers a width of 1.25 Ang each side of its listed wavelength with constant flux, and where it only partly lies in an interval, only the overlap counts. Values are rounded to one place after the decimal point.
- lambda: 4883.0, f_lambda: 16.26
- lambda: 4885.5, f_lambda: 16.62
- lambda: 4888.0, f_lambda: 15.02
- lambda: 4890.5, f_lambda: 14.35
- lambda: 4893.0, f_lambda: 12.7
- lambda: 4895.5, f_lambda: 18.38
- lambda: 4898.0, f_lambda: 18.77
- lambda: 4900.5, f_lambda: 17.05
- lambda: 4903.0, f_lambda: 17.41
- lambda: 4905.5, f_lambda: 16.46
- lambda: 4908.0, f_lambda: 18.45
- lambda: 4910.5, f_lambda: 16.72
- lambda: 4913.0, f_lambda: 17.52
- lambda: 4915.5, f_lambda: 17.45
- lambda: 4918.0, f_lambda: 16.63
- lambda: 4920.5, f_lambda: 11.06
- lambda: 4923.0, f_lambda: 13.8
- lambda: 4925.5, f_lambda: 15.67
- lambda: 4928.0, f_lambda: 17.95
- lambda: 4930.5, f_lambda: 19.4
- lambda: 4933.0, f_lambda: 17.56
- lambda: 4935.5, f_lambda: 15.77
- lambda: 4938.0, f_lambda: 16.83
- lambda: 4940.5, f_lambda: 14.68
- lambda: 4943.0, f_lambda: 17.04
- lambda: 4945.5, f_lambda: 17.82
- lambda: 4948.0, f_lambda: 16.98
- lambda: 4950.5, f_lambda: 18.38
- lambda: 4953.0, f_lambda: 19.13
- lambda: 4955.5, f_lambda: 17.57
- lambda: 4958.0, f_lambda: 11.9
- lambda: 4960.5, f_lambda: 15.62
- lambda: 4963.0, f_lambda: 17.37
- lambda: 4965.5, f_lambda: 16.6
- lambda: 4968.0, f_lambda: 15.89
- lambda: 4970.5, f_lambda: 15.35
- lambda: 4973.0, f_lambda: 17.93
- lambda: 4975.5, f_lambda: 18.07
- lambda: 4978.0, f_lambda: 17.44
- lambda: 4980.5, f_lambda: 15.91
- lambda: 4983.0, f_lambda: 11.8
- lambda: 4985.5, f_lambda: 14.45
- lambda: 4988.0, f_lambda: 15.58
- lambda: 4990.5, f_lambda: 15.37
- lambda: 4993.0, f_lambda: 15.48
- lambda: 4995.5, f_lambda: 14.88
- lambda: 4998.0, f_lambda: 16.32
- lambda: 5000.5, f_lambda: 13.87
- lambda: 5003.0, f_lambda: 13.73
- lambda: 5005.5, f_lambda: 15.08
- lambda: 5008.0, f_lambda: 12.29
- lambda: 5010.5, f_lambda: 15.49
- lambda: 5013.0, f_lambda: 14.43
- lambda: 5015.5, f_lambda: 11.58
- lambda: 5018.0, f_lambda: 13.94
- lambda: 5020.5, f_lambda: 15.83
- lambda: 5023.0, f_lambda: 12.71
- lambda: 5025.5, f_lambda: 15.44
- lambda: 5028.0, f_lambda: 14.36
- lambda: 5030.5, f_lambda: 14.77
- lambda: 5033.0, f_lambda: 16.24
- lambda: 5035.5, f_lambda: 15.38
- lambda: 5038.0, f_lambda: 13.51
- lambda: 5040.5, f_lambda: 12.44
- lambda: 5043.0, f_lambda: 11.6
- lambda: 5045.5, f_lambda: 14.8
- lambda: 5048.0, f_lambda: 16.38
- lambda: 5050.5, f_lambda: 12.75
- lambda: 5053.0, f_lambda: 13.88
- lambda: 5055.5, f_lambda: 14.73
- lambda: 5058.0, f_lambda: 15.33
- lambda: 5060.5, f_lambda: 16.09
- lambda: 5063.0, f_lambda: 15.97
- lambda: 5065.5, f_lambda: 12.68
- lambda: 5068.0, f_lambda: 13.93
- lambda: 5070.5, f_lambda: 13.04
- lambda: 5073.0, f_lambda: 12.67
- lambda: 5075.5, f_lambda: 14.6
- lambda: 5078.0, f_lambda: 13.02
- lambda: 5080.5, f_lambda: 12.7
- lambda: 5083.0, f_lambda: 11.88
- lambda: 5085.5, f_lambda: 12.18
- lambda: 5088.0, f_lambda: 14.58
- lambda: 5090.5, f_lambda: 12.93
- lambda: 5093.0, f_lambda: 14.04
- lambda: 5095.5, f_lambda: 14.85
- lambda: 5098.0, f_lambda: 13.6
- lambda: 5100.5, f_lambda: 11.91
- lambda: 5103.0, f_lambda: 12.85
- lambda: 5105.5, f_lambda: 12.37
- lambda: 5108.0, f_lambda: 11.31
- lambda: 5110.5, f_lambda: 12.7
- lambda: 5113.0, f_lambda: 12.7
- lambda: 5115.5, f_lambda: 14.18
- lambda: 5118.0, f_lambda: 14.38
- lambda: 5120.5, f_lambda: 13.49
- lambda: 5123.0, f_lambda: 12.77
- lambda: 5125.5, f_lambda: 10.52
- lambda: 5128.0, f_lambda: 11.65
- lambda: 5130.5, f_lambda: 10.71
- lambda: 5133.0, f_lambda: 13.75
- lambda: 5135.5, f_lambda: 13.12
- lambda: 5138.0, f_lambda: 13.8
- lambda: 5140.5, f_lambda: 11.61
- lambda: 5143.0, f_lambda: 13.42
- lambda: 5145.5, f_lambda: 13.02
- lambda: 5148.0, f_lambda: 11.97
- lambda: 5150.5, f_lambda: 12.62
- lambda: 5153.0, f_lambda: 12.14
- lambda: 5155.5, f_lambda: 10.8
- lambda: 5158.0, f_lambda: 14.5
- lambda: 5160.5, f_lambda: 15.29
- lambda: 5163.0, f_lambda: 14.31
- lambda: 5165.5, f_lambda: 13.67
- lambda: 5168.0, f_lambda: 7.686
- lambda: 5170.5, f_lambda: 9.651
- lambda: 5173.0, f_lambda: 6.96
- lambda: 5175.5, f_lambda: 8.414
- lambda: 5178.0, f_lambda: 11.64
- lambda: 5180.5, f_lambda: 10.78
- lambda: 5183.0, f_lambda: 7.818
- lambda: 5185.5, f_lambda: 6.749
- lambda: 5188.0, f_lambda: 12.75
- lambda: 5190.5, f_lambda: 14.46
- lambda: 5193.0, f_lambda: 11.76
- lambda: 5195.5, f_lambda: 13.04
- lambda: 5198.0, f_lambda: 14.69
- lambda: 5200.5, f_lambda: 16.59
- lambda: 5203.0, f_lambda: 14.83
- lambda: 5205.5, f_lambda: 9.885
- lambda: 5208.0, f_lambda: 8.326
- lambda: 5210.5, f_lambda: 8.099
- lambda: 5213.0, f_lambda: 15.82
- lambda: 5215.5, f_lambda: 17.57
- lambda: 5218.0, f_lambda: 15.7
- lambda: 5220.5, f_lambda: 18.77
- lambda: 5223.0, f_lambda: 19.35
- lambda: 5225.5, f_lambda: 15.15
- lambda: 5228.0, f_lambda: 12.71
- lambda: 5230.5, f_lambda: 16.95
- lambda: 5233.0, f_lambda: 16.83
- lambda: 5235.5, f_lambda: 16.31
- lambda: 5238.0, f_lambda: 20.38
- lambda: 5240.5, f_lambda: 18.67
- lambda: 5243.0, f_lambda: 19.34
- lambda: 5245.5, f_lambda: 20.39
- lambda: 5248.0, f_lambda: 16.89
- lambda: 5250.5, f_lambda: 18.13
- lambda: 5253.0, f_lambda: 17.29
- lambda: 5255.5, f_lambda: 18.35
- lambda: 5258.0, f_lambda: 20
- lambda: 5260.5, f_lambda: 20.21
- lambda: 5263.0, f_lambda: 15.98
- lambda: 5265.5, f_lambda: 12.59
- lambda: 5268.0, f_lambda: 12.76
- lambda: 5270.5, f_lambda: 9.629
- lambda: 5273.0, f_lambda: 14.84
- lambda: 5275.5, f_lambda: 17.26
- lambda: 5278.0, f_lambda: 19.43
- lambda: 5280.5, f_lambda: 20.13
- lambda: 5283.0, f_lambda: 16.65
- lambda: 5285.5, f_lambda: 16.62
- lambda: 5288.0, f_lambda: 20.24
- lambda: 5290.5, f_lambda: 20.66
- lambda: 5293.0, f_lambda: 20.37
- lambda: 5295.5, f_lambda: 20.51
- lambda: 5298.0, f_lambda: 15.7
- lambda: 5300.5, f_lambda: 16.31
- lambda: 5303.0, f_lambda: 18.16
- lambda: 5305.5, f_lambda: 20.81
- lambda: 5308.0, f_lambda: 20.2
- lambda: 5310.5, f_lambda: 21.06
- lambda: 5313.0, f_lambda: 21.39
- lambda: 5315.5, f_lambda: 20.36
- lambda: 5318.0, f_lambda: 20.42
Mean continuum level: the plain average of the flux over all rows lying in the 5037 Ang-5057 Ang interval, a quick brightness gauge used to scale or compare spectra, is 13.8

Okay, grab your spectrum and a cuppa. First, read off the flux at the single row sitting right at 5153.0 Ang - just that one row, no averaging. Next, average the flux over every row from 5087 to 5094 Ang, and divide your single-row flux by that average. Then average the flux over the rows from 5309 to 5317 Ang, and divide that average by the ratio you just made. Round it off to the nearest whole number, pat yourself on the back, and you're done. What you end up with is 24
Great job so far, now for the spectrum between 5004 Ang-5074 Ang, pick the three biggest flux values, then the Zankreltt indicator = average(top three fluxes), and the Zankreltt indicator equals 16.2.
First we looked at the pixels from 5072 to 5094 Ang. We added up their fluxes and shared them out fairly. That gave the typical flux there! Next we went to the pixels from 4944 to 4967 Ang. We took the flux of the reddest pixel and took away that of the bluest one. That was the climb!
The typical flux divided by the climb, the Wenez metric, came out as -11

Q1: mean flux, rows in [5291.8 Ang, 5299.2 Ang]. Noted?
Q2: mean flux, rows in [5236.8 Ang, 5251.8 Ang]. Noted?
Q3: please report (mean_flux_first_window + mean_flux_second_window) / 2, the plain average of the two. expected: 18.9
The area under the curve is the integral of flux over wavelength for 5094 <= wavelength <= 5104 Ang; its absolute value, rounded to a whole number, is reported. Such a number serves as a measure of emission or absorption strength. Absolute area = 133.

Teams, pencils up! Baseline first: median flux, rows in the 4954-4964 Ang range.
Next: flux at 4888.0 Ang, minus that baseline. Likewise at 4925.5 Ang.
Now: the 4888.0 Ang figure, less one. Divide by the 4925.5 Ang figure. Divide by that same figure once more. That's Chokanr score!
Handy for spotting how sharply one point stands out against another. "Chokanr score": -3.64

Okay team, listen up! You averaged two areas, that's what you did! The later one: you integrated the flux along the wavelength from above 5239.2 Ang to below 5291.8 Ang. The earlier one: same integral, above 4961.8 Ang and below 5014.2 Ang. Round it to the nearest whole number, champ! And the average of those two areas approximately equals 862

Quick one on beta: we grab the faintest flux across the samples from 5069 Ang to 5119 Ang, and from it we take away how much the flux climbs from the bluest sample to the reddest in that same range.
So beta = 10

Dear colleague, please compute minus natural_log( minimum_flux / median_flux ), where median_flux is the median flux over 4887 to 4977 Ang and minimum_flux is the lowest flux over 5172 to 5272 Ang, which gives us 0.92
